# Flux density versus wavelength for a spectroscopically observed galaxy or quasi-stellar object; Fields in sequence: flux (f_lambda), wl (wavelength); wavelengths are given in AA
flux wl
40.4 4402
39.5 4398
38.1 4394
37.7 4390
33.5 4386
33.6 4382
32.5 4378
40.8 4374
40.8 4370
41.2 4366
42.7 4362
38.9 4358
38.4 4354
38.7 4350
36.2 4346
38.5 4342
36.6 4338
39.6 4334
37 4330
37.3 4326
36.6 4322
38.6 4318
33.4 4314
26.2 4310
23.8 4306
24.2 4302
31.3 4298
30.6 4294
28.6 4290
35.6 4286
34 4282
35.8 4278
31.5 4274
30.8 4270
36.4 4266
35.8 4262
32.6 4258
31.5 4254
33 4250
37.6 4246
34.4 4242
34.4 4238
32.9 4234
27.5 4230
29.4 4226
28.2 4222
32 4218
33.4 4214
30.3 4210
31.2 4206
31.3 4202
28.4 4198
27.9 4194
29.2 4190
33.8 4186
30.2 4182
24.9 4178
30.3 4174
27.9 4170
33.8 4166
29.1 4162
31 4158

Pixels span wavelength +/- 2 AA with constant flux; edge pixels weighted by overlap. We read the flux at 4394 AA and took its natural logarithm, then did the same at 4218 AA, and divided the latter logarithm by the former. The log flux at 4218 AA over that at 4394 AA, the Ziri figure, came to 0.952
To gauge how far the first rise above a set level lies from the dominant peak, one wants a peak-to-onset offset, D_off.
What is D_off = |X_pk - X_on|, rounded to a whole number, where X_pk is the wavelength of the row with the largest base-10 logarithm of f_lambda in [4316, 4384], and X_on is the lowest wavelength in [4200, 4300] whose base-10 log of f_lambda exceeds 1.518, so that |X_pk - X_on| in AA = 148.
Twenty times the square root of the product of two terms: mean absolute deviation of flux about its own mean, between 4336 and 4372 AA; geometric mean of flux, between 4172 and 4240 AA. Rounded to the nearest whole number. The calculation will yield 141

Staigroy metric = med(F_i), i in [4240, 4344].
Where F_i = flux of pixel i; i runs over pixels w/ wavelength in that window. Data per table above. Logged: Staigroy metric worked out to 34.2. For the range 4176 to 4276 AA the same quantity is 31.5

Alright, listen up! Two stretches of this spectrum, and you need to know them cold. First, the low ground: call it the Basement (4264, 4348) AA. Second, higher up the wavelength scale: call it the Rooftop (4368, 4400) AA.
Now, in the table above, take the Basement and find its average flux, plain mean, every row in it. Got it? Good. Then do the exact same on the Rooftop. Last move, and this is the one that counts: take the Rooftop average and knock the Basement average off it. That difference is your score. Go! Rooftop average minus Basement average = 4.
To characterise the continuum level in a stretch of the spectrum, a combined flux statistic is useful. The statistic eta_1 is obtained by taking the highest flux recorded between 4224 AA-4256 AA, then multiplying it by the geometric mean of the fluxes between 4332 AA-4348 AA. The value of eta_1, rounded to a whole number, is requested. 1418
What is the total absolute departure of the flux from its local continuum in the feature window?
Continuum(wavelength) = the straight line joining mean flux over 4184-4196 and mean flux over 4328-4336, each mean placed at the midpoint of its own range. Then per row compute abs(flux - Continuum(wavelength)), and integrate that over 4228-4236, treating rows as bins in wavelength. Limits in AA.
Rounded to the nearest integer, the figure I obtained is 21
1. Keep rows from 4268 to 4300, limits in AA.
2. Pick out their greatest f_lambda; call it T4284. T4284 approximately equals 35.8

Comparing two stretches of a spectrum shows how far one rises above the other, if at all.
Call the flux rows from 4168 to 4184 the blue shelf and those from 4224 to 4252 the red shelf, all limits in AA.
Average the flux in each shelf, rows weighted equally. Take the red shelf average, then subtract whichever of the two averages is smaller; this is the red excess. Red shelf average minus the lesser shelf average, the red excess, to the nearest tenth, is 4.4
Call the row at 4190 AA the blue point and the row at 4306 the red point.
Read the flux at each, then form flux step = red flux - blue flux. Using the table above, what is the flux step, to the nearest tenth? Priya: -5.4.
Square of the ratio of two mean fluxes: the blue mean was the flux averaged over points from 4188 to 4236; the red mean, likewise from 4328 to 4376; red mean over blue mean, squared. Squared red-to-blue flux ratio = 1.68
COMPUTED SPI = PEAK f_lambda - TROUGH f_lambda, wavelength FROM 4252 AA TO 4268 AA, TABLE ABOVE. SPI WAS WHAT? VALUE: 4.9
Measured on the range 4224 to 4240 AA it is 6.9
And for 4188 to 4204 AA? 3.4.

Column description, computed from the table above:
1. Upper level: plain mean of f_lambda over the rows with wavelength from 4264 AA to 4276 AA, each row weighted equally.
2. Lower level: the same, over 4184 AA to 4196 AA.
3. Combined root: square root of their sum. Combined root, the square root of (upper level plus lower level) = 7.95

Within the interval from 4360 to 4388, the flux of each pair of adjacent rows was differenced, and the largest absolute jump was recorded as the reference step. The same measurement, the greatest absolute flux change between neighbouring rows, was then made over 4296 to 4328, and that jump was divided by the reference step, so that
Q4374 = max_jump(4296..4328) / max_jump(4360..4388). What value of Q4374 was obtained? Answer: 0.87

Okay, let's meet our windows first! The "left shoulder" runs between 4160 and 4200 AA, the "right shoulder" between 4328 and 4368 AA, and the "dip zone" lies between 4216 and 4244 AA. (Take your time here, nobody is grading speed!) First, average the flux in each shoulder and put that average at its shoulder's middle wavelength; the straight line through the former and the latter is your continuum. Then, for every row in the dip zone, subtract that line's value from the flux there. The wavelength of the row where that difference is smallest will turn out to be 4230 AA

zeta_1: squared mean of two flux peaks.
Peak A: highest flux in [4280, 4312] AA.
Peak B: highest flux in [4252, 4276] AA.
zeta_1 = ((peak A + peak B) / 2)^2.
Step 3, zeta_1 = 1296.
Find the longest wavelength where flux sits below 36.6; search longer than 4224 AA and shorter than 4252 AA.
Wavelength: 4250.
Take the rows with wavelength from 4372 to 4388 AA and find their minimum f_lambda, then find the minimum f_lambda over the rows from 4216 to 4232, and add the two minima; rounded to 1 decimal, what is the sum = 60.0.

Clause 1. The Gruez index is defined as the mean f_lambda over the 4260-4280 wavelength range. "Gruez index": 34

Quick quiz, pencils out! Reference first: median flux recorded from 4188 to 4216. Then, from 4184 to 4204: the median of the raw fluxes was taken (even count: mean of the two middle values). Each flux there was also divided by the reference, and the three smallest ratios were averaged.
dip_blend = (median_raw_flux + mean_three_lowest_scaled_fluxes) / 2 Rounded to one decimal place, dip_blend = 15.1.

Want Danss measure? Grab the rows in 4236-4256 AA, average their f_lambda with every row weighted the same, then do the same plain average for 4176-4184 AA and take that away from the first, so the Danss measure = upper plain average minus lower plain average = 7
